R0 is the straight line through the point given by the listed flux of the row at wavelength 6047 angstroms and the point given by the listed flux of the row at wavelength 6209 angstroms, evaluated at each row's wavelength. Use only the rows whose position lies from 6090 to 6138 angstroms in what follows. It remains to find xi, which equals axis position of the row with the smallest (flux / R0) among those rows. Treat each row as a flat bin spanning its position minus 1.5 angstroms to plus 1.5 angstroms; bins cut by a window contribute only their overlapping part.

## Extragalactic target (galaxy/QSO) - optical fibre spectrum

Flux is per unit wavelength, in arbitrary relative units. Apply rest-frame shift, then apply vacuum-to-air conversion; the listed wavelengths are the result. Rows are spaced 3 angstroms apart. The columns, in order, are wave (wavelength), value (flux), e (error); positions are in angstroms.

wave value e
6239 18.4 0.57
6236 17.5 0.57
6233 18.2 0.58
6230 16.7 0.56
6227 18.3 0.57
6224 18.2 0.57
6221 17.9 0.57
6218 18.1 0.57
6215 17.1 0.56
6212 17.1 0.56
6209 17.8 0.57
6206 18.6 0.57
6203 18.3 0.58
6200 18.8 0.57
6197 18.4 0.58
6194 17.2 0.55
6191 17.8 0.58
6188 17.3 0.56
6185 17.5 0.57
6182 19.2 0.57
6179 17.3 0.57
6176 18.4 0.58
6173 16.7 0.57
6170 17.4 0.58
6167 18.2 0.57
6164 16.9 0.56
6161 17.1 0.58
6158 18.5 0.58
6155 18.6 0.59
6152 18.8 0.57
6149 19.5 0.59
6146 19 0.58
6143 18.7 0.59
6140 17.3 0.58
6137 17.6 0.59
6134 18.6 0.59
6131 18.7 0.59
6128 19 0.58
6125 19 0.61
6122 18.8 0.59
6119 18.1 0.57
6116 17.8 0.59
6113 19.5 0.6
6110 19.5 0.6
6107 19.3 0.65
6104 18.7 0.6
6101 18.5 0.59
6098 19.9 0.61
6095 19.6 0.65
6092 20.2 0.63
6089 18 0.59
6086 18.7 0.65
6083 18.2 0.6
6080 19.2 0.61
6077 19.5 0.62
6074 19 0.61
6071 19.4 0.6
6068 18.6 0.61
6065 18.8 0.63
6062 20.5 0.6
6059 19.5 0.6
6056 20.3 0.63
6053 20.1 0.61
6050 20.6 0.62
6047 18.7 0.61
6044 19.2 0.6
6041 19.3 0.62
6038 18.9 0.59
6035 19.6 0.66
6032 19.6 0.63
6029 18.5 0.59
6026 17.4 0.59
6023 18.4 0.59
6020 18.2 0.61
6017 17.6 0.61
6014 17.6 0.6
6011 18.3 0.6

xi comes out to 6137 angstroms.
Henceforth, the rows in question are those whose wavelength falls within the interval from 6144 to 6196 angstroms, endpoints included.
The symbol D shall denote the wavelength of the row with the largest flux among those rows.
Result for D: 6149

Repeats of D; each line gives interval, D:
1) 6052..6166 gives 6062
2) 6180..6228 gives 6182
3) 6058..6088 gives 6062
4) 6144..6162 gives 6149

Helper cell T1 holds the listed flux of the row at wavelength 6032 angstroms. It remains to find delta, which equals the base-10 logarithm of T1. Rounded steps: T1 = 19.6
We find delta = 1.29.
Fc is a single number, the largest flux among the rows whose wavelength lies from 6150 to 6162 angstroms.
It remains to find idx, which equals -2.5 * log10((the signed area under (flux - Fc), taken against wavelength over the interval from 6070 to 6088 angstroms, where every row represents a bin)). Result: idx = -1.2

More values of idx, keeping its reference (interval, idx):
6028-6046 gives -2.1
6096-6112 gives -2.0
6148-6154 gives -0.5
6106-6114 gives -1.8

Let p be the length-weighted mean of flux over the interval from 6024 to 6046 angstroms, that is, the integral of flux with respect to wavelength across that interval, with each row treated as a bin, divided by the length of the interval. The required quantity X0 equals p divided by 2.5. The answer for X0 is 7.56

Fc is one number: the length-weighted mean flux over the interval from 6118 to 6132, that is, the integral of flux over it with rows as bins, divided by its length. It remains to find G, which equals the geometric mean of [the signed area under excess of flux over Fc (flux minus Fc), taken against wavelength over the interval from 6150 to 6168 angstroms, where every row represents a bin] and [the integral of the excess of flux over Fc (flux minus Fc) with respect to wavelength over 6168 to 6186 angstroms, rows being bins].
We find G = 15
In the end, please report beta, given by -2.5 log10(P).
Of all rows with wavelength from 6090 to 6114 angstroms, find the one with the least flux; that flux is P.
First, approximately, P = 18.5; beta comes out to -3.17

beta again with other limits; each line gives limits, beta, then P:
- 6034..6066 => -3.18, 18.7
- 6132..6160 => -3.10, 17.3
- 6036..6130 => -3.13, 17.8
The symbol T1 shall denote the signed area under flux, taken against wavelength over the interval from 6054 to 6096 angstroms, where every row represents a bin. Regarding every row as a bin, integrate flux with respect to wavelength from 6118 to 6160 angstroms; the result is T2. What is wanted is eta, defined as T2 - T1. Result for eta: -29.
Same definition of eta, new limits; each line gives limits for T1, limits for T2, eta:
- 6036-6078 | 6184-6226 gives -67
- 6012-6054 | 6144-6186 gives -30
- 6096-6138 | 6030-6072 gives 29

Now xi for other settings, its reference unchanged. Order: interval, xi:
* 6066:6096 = 6089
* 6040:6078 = 6047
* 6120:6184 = 6173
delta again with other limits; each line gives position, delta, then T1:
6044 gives 1.28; 19.2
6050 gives 1.31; 20.6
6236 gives 1.24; 17.5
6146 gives 1.28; 19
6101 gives 1.27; 18.5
